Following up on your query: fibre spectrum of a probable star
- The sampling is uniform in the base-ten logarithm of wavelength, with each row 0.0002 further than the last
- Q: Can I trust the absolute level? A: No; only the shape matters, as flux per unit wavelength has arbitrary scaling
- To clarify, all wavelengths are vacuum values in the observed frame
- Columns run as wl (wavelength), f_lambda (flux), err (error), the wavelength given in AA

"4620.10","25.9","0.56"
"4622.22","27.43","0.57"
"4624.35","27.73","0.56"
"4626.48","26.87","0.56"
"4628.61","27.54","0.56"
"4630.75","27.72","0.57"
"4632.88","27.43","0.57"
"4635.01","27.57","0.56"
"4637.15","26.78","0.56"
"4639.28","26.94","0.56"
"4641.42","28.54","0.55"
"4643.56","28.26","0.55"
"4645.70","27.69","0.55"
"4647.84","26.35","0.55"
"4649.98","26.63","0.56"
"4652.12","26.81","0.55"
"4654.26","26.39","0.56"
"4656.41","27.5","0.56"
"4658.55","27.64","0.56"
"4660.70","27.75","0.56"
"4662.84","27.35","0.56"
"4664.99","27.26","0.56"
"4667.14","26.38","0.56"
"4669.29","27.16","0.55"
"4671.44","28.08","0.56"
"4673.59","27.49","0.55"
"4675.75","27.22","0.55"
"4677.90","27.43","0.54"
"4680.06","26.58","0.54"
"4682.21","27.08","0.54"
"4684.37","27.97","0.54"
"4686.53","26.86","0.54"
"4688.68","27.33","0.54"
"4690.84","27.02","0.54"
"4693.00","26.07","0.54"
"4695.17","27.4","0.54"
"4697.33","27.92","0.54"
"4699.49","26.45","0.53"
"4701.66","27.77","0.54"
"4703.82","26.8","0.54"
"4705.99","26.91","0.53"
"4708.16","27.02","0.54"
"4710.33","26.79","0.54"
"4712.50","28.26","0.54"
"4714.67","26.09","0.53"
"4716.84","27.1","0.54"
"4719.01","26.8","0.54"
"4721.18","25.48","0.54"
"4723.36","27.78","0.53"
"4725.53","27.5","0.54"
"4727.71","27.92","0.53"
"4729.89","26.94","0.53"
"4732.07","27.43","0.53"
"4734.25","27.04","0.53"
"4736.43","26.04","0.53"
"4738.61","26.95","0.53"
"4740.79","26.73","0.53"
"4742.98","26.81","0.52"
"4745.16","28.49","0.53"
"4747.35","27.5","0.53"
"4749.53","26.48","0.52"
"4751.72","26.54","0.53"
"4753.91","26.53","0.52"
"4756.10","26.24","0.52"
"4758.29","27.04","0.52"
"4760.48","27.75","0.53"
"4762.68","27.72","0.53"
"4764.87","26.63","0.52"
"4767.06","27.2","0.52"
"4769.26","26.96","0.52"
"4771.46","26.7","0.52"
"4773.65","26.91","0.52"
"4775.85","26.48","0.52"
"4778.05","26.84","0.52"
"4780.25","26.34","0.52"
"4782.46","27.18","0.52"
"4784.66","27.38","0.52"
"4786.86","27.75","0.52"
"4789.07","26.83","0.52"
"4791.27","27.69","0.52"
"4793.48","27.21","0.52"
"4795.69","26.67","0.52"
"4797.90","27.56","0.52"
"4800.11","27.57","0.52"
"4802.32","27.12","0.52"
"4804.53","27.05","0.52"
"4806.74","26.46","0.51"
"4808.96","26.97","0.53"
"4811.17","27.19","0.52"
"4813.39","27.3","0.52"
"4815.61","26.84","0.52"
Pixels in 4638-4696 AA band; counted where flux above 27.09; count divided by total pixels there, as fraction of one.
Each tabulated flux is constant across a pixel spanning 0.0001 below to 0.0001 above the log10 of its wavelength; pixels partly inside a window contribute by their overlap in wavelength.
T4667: 0.59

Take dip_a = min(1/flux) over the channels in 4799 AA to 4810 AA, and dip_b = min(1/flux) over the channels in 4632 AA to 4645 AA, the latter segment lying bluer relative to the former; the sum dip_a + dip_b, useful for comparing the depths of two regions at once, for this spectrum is 0.0713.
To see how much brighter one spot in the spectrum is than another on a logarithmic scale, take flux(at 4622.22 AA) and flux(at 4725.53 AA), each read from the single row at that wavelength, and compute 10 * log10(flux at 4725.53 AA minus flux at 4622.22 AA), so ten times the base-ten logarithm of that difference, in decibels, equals -11.5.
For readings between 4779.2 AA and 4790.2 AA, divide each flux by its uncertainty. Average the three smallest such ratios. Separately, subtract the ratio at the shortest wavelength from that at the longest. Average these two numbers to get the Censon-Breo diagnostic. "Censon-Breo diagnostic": 26.2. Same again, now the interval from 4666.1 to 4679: 26.2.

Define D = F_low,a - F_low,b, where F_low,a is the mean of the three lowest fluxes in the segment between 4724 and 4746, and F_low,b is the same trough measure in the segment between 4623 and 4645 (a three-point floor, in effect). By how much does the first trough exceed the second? -0.34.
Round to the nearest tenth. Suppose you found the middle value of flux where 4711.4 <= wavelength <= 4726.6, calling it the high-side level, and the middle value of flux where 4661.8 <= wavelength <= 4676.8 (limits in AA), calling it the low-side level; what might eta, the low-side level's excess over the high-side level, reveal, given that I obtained 0.2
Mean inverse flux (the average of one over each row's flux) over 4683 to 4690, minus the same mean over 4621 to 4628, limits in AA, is -0.0001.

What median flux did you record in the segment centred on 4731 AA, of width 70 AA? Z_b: 26.9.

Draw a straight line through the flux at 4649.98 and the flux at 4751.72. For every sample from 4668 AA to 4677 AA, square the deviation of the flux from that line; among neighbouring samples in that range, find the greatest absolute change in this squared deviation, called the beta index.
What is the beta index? 1.9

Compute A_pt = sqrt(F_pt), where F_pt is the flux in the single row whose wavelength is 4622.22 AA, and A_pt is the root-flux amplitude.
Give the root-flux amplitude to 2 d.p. 5.24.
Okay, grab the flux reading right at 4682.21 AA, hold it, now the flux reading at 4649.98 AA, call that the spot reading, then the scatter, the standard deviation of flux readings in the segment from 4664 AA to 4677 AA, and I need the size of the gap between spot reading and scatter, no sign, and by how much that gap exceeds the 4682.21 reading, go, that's -1.0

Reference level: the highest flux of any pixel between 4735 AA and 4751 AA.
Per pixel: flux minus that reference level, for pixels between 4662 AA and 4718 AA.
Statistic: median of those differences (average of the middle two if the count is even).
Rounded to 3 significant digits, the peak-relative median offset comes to -1.36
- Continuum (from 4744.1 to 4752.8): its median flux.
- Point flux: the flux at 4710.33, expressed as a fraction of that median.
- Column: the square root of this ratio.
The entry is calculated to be 1.00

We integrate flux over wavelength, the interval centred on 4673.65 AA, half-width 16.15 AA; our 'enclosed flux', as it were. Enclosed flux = 882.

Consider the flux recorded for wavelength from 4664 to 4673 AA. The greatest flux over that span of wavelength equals 28.08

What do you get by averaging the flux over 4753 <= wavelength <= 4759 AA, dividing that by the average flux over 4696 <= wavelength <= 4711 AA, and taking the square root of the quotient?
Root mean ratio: 0.99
